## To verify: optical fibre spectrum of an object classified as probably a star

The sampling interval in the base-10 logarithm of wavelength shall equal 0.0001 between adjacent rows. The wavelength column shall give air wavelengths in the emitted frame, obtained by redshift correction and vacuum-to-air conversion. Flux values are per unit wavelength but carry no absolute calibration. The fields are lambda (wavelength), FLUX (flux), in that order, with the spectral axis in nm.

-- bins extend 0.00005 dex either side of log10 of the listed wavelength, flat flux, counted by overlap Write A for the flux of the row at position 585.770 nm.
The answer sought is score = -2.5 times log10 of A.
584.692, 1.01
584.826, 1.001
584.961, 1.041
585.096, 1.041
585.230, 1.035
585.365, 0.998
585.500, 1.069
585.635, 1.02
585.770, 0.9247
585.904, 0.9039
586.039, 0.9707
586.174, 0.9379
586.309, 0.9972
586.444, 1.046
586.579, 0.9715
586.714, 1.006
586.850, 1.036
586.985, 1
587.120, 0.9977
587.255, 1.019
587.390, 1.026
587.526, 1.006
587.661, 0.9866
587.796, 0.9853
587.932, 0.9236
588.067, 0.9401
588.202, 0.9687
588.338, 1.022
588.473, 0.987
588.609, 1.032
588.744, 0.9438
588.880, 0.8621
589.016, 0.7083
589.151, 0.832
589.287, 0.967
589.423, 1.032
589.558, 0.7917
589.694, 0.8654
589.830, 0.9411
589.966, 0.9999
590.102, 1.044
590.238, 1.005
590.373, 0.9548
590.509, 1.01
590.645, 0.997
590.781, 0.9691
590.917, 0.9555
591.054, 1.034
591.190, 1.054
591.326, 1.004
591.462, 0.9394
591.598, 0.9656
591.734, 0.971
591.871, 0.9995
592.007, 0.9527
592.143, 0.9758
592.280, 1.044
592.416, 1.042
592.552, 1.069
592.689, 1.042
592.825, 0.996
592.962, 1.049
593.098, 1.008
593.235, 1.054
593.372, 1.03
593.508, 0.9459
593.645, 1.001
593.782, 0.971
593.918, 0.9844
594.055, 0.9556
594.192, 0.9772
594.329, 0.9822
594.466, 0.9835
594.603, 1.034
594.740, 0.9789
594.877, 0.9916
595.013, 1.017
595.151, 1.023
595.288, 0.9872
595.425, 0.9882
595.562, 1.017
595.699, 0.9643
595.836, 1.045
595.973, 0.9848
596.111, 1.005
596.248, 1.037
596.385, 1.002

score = 0.08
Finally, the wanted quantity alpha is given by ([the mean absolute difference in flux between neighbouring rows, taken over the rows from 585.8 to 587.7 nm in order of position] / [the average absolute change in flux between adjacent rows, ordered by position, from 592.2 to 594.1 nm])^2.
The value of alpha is 0.9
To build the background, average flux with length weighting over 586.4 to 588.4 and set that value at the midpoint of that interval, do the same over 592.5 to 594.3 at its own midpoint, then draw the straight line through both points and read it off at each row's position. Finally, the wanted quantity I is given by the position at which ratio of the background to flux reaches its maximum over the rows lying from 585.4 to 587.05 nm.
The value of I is 585.904 nm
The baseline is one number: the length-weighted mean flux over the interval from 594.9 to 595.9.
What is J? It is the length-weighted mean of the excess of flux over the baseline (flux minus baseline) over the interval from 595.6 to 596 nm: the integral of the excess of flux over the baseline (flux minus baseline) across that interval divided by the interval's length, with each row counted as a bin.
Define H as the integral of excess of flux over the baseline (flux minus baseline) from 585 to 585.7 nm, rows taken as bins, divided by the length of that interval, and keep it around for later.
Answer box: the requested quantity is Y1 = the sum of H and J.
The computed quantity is 0.02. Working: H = 0.027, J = -0.005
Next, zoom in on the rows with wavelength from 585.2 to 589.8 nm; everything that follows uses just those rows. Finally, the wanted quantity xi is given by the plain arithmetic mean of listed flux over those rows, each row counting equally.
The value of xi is 0.965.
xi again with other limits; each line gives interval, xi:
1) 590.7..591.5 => 0.993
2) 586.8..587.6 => 1.014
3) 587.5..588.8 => 0.980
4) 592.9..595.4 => 0.999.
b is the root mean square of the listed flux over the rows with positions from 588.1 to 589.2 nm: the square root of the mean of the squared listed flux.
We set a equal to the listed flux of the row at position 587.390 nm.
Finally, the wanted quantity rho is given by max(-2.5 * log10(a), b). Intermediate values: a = 1.026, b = 0.93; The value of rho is 0.93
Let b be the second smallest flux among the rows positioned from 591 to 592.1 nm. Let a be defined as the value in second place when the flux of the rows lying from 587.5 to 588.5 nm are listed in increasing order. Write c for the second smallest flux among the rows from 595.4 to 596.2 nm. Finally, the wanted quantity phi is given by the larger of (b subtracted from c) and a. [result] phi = 0.94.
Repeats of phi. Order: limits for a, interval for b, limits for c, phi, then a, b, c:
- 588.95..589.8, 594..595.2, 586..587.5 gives 0.79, 0.7917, 0.9772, 0.9707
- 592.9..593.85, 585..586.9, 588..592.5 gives 0.97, 0.971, 0.9247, 0.7917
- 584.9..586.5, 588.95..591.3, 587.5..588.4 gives 0.92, 0.9247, 0.7917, 0.9401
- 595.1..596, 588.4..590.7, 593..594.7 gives 0.98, 0.9848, 0.7917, 0.9556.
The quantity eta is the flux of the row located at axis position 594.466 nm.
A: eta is 0.9835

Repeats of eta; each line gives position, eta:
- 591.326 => 1.004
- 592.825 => 0.996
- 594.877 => 0.9916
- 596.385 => 1.002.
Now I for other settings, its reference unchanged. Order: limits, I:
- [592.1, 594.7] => 593.508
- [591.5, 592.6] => 592.007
